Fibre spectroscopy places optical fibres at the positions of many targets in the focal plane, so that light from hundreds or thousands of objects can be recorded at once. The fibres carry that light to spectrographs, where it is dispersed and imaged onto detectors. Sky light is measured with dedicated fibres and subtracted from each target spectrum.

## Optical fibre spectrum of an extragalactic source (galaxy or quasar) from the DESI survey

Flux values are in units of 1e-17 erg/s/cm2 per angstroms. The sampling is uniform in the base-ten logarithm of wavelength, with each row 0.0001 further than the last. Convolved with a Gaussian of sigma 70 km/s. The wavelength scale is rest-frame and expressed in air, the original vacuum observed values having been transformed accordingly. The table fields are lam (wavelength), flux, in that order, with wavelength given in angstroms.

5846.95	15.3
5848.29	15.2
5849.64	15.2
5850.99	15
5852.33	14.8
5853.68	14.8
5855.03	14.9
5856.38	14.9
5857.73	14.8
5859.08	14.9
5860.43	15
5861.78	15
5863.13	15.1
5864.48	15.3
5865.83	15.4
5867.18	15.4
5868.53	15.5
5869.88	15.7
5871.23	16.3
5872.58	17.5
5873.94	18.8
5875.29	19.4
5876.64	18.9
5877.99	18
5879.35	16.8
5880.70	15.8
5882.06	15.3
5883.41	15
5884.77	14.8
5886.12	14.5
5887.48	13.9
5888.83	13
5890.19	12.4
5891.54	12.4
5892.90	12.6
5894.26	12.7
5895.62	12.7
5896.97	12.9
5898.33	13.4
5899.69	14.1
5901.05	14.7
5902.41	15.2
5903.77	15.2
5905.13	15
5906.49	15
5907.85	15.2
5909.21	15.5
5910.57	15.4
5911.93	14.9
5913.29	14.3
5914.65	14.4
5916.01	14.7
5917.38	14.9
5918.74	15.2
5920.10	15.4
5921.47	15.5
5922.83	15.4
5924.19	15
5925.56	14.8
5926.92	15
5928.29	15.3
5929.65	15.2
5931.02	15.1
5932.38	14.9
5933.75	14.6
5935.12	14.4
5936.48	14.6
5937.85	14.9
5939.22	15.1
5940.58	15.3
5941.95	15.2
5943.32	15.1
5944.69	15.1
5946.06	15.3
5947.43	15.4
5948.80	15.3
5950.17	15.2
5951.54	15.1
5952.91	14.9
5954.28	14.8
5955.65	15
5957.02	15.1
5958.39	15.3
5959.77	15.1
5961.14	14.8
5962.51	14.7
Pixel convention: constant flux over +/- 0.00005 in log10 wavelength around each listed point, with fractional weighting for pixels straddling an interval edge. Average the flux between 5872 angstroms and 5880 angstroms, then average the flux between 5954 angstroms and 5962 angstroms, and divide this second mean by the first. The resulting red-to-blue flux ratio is 0.82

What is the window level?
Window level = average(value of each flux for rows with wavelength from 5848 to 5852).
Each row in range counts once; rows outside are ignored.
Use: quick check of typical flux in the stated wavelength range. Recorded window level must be 15.1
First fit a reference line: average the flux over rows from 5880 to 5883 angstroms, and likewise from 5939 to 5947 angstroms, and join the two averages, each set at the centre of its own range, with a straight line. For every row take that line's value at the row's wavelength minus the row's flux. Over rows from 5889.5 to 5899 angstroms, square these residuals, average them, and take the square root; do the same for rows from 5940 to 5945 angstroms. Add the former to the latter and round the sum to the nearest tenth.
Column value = 2.8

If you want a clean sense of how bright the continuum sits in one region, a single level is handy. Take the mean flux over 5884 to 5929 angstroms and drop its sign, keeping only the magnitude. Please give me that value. 14.41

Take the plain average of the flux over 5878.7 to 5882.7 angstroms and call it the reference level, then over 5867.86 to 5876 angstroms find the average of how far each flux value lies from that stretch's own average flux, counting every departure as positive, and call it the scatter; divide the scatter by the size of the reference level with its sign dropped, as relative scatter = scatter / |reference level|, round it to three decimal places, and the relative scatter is 0.086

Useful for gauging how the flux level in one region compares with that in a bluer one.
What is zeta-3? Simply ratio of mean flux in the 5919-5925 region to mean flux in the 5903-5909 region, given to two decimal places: 1.01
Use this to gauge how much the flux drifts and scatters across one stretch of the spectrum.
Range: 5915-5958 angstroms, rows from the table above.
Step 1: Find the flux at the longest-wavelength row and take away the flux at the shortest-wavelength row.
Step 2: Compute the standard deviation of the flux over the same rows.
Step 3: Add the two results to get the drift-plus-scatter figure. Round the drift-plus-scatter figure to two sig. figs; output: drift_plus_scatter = 0.66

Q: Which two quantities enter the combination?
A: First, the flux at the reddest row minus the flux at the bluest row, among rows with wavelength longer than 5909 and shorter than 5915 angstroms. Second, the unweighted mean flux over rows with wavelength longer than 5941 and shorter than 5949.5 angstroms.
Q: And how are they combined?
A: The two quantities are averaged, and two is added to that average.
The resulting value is 9.1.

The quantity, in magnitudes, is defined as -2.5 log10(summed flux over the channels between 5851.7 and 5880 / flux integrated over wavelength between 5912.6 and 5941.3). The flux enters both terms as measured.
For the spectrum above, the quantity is 0.26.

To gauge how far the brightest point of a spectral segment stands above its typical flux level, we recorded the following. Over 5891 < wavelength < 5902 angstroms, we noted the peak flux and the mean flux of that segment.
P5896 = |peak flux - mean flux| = 1.5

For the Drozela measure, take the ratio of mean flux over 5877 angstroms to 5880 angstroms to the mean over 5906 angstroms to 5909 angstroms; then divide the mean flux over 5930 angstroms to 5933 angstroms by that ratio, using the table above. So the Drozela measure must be 13.0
